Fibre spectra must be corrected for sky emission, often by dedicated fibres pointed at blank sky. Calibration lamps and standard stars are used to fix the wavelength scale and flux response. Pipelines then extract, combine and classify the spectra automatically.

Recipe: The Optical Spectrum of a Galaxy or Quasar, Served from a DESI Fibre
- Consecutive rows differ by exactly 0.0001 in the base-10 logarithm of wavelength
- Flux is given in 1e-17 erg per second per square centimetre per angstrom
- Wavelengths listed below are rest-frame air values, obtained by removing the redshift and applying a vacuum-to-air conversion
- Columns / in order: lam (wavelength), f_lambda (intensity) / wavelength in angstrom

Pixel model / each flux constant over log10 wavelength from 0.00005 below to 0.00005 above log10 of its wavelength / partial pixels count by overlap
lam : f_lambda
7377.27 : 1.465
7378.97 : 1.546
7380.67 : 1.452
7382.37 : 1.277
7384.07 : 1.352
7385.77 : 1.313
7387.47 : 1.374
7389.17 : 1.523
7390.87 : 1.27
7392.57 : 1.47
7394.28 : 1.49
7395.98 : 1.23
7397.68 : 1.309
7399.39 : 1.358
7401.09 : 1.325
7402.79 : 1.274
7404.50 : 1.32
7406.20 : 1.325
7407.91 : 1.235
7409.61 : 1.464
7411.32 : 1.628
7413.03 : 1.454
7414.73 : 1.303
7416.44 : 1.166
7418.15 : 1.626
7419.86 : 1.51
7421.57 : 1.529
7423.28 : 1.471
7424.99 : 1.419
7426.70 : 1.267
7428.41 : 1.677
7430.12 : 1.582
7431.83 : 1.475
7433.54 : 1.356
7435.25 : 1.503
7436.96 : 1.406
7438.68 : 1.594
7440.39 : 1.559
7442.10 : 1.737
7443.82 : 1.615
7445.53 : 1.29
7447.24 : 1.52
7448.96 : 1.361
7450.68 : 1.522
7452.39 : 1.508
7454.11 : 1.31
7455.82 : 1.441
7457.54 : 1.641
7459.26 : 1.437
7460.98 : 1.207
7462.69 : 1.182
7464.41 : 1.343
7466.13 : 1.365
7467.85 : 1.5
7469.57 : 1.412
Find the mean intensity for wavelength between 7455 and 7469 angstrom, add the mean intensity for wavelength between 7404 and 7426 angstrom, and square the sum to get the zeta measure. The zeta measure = 7.89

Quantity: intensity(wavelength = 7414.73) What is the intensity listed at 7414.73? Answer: 1.303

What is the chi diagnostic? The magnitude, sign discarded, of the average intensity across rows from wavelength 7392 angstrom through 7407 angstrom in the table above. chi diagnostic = 1.34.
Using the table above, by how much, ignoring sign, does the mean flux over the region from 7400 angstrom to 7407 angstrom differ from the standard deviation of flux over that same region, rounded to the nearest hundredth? 1.29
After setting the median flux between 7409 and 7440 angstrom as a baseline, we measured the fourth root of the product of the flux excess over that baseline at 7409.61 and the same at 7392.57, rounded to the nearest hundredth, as 0.07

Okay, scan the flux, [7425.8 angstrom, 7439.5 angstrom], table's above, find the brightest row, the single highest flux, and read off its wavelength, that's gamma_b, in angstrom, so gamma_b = 7428.41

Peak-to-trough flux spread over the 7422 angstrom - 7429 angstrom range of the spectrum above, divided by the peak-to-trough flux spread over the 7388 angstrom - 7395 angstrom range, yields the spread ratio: 1.6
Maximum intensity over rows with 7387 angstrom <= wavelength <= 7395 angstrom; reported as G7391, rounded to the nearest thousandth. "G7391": 1.523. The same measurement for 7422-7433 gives 1.677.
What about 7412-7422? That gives 1.626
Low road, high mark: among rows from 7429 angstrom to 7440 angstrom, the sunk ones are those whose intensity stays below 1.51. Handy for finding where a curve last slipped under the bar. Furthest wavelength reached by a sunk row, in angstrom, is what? 7436.96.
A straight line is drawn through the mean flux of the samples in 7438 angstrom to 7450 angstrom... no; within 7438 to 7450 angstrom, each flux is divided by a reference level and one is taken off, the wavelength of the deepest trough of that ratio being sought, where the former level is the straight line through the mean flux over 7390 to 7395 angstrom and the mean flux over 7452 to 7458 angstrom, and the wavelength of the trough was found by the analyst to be 7445.53 angstrom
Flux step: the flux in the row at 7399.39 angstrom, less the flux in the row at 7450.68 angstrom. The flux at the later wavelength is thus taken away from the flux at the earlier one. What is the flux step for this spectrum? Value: -0.16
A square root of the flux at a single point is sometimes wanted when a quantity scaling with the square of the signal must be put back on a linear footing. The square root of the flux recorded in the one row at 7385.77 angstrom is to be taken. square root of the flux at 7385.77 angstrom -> 1.15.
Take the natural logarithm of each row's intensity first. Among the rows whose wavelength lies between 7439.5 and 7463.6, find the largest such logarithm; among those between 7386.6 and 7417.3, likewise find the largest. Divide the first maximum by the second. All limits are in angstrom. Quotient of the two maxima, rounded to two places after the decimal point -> 1.13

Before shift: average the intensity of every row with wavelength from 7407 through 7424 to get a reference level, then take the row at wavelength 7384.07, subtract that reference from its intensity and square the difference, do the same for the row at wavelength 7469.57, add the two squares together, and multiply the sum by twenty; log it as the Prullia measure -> 0.16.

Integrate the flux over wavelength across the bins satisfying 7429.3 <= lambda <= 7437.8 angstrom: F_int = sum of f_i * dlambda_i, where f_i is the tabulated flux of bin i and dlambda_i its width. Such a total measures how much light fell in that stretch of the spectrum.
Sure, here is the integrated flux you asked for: 12.5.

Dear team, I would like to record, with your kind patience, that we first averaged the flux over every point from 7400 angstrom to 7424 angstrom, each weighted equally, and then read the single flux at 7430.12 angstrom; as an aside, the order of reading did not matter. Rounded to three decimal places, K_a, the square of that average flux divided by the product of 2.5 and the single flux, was 0.497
